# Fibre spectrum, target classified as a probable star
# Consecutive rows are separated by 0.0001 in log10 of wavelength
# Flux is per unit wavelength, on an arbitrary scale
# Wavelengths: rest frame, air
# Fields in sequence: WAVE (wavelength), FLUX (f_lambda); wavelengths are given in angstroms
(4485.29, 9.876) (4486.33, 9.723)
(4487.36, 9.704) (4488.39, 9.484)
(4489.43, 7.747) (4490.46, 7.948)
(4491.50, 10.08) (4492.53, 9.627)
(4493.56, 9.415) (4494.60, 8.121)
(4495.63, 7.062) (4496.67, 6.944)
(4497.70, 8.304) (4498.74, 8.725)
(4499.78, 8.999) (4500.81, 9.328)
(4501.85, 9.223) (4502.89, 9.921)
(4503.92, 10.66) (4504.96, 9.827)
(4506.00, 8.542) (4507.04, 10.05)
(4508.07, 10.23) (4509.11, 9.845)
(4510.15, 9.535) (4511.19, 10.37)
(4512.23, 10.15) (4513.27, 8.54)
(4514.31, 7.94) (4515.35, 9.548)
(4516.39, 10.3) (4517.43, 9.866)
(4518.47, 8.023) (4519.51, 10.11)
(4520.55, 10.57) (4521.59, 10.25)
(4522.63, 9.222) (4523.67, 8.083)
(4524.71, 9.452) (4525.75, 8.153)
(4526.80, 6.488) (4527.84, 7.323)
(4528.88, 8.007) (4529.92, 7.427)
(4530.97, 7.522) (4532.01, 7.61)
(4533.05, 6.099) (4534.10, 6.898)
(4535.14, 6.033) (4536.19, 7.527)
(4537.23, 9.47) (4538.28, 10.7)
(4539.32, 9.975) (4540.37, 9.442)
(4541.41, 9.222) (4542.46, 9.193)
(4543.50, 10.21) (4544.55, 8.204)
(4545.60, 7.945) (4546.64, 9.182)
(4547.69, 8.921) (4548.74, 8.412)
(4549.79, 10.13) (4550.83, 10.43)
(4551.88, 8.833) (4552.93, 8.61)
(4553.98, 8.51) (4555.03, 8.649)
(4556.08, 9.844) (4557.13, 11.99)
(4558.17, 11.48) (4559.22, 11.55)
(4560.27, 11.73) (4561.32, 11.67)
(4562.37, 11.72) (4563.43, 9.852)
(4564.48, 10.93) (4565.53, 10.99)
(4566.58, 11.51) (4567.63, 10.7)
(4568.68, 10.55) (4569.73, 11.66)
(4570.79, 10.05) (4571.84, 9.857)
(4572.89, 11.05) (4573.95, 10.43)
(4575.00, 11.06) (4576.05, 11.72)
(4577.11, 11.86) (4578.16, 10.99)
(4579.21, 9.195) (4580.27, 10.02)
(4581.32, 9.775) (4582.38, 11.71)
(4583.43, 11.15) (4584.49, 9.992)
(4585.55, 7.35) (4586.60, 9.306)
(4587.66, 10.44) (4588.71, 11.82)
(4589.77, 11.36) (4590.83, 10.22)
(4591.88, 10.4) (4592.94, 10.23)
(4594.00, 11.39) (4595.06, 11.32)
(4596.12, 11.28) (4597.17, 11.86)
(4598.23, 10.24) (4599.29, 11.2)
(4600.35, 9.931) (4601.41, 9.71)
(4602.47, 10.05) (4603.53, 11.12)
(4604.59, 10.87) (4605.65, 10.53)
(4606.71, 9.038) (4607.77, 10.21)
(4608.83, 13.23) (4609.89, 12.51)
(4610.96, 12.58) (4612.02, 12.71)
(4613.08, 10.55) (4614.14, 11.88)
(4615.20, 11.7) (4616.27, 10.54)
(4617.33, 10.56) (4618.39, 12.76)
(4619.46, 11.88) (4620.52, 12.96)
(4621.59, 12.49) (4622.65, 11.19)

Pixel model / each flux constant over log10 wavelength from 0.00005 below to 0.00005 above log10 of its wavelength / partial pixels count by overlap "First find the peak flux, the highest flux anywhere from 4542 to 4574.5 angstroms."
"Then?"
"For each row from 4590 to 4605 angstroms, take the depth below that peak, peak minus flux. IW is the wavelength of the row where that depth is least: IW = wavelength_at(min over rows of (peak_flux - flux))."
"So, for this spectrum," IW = 4597.17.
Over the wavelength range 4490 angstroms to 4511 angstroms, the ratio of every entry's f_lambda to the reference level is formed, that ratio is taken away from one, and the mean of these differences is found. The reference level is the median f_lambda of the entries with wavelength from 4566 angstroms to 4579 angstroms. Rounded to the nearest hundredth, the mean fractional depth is 0.17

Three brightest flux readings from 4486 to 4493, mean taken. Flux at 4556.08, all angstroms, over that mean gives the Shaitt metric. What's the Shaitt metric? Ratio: 1.00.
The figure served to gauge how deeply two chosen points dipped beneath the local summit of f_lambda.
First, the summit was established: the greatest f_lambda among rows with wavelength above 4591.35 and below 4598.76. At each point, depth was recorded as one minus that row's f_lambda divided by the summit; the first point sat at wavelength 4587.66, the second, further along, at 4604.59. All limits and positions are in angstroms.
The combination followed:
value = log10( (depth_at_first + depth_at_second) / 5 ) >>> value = -1.39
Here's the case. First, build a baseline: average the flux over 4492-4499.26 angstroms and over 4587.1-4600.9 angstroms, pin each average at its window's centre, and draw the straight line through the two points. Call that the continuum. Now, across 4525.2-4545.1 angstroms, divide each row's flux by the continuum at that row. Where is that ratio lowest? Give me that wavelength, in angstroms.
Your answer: 4535.14 angstroms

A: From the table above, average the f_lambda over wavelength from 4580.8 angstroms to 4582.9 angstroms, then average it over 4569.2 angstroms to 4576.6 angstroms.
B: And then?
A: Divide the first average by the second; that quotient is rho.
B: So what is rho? 0.99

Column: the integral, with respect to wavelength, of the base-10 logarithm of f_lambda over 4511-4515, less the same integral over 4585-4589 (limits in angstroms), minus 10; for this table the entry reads -10.1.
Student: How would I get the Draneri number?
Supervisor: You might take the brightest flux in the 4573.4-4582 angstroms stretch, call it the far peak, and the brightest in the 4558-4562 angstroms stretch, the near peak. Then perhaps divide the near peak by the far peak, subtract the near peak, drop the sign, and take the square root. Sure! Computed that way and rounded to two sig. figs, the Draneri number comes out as 3.3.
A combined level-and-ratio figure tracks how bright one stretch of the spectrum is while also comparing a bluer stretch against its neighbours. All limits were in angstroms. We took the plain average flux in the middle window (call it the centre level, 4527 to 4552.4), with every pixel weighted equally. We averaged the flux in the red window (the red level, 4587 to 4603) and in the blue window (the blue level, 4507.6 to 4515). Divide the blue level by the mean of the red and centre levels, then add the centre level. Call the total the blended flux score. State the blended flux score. 9.5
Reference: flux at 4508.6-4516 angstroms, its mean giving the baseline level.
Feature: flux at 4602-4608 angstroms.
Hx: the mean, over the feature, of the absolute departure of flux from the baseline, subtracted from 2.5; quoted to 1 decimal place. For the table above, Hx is 1.5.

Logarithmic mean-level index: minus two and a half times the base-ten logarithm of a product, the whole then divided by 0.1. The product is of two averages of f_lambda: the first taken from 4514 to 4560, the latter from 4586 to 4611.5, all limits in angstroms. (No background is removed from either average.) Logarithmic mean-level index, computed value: -49.7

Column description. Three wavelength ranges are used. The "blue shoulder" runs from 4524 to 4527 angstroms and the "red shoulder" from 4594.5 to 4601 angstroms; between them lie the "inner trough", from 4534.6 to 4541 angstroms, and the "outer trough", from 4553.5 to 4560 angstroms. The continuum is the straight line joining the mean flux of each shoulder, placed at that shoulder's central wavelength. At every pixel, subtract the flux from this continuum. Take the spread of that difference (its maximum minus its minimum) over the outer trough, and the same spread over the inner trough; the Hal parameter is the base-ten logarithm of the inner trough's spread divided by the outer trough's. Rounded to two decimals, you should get 0.13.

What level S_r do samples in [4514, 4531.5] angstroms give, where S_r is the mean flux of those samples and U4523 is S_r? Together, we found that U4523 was 8.7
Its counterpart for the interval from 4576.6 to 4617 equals 10.8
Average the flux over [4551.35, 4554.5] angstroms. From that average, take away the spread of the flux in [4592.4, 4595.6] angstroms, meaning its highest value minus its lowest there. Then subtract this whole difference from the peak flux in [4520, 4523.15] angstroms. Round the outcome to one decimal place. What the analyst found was 3.1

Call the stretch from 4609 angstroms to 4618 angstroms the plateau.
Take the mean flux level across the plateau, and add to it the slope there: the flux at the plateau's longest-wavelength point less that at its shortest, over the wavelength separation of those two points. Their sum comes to 11.4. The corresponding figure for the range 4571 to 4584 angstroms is 10.8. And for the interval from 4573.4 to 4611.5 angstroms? 10.8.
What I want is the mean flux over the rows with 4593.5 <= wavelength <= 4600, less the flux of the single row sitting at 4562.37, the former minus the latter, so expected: -1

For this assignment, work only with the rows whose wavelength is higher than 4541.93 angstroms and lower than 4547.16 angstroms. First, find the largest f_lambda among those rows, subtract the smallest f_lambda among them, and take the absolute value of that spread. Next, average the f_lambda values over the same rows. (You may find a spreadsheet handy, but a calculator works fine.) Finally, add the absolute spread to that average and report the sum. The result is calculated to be 11.2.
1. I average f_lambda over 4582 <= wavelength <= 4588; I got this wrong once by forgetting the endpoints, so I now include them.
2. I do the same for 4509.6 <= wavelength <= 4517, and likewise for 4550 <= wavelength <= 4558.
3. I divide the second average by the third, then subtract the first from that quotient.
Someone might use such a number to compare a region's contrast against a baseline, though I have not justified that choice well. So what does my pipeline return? -9.0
